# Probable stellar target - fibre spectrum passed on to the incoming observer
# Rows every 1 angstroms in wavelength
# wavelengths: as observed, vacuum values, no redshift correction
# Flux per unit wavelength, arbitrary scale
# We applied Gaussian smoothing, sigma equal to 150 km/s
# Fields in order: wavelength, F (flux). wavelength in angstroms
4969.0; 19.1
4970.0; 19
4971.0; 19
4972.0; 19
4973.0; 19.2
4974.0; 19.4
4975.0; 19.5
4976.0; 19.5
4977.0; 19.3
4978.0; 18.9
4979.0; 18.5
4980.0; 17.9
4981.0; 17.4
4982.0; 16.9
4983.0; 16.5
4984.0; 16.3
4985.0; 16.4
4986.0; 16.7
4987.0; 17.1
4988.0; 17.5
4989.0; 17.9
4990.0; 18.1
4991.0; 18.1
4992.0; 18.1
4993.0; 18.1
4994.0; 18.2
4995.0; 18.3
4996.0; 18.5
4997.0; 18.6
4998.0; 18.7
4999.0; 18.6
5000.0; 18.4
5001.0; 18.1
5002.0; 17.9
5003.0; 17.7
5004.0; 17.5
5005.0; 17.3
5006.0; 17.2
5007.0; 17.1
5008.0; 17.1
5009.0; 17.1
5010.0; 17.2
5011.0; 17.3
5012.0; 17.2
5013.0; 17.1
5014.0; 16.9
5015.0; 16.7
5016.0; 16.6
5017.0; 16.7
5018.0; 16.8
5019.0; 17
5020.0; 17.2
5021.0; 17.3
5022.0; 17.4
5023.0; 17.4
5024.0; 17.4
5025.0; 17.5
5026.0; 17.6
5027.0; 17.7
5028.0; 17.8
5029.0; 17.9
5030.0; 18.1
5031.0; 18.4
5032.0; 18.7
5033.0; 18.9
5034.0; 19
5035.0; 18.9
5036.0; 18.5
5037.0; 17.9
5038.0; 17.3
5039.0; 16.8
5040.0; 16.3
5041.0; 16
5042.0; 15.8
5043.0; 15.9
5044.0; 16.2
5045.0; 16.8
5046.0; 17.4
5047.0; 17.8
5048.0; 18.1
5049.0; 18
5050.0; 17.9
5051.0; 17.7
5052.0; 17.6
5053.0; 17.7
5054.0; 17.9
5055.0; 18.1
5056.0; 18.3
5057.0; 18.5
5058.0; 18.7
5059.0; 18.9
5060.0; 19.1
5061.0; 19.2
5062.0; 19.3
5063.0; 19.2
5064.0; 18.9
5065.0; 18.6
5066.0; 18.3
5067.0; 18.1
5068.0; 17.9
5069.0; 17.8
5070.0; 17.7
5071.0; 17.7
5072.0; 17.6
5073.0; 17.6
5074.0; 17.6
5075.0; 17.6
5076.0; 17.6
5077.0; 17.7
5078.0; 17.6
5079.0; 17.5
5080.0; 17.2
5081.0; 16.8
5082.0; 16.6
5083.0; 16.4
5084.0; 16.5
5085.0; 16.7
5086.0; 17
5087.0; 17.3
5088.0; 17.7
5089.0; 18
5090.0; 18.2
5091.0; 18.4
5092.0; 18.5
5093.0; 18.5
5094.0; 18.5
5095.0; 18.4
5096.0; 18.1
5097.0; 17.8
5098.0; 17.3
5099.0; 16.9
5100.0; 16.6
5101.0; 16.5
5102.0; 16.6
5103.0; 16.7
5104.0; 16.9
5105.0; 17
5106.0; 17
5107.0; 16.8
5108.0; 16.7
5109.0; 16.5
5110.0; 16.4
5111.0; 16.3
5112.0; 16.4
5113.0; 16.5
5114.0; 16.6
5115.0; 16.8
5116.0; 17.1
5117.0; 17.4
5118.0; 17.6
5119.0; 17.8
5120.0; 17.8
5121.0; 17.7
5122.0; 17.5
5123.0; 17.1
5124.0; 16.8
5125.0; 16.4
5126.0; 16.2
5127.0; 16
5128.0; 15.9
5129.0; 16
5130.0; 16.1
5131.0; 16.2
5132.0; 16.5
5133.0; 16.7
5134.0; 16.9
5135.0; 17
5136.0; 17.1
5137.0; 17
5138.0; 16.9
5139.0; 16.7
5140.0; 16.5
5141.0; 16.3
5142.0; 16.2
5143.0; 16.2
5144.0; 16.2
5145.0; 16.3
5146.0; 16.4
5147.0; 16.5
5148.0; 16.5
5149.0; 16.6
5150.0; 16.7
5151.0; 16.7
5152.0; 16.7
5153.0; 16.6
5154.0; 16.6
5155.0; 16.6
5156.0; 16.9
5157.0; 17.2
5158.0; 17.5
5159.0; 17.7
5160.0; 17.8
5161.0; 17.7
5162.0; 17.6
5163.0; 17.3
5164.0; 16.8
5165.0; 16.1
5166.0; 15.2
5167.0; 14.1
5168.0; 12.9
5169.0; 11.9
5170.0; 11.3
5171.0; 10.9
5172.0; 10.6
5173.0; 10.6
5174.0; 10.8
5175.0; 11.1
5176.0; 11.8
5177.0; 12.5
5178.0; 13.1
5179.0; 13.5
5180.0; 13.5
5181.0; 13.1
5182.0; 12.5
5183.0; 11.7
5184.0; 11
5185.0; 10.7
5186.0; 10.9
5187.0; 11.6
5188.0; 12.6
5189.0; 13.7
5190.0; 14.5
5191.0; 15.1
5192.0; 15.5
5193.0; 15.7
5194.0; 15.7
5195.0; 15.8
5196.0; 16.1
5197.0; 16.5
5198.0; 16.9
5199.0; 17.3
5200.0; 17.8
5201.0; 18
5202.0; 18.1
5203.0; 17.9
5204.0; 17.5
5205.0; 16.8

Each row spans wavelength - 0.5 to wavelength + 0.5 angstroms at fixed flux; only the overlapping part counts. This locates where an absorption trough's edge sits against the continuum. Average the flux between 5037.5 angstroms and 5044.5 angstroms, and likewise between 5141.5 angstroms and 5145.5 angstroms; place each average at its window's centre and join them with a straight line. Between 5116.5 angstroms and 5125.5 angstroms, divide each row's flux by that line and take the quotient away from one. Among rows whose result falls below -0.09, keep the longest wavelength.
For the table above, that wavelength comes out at 5120.0 angstroms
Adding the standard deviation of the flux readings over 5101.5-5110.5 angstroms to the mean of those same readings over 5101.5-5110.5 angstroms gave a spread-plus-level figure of 16.9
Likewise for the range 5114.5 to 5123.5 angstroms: 17.8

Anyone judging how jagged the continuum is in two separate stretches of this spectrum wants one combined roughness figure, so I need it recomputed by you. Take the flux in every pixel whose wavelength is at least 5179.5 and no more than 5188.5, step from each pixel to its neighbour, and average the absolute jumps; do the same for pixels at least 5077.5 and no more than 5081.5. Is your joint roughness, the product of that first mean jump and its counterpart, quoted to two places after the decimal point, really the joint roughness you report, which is 0.16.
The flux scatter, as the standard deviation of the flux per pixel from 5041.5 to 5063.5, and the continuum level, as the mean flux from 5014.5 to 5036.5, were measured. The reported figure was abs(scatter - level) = 16.7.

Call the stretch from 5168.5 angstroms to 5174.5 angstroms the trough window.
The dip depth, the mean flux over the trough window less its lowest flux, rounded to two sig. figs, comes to 0.42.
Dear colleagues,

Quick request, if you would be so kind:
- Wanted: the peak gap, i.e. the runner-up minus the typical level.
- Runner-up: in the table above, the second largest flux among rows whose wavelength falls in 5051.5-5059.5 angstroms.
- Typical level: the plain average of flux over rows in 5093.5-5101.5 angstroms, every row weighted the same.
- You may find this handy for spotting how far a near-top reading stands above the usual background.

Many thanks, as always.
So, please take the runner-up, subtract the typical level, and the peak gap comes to 1.2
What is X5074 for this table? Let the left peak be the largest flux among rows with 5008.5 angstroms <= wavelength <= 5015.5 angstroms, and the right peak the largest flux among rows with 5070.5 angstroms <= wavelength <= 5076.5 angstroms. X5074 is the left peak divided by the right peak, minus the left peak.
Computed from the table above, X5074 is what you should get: -16.3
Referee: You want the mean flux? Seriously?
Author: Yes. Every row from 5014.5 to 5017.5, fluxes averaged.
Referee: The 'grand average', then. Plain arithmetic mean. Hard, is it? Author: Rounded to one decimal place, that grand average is 16.7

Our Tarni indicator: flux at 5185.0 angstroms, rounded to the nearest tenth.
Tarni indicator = 10.7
